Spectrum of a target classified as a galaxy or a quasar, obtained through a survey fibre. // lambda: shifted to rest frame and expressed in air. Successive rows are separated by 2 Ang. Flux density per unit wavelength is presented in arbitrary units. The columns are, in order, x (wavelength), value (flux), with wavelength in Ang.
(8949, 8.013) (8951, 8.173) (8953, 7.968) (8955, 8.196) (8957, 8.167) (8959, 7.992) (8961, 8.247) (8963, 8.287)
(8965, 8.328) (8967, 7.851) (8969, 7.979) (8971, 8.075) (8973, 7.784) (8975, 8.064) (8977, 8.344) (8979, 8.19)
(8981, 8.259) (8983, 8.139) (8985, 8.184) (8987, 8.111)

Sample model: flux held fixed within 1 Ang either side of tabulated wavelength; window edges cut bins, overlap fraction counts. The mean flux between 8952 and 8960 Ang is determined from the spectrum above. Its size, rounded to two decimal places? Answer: 8.08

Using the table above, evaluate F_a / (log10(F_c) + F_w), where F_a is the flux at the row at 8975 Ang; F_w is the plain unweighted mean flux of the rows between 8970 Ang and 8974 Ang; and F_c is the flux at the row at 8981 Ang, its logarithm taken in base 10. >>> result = 0.912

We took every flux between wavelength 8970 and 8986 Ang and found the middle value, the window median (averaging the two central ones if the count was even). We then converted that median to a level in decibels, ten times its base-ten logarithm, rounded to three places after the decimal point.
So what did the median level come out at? 9.118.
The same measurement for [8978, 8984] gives 9.133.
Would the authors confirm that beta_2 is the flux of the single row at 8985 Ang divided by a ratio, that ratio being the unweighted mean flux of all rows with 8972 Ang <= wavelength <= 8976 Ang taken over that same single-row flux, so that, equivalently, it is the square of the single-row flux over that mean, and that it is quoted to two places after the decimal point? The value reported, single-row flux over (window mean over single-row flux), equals 8.45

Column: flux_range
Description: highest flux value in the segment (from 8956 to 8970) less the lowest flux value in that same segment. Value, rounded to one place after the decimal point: 0.5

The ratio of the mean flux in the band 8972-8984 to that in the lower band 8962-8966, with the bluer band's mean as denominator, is 0.98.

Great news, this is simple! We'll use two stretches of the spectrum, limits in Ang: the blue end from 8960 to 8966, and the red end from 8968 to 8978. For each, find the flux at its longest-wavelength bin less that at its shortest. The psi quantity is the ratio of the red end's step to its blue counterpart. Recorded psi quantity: 4.5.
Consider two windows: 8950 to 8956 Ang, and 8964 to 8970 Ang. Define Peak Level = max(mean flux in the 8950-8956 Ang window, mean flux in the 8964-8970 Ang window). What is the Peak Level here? 8.11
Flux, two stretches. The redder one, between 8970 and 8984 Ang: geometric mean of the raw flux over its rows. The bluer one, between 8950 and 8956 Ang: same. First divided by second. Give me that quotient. 1.00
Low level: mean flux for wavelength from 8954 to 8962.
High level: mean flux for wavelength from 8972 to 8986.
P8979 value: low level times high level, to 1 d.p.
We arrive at 66.3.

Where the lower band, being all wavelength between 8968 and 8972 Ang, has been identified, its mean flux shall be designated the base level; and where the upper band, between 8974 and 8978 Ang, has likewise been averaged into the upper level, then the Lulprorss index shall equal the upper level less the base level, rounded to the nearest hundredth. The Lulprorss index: 0.18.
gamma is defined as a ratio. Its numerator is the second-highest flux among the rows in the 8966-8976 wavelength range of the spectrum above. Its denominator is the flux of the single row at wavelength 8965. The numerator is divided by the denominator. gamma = 0.97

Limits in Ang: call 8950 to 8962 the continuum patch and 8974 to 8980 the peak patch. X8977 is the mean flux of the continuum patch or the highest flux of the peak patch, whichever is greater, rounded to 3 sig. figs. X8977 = 8.34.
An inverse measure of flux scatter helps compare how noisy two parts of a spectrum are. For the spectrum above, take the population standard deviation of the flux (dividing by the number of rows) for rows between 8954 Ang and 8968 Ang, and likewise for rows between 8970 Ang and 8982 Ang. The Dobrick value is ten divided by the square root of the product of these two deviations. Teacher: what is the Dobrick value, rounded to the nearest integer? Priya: 59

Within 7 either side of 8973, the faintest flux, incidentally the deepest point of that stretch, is 7.784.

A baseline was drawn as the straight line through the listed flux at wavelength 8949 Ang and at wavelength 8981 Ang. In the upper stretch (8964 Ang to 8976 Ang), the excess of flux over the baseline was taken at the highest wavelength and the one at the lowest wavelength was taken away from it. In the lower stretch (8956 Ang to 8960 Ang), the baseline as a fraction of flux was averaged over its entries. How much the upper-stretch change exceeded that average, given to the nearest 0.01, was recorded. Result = -1.34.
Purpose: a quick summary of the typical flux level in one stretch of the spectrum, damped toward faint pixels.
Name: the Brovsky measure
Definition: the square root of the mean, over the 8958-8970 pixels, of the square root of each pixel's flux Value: 1.688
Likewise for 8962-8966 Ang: 1.698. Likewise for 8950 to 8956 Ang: 1.688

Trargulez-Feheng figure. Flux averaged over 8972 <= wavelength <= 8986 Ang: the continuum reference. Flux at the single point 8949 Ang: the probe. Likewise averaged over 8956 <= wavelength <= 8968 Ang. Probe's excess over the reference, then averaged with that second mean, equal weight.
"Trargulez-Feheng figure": 4.01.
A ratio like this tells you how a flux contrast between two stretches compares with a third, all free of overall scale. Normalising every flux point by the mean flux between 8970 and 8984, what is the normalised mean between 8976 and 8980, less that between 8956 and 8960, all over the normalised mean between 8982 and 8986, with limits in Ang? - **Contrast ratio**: 0.023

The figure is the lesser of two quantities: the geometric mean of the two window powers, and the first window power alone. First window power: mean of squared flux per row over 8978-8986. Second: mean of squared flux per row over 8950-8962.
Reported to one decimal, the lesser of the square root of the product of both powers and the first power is 66.6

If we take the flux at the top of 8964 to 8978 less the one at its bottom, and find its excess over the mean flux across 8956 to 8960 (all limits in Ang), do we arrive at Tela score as -8.06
